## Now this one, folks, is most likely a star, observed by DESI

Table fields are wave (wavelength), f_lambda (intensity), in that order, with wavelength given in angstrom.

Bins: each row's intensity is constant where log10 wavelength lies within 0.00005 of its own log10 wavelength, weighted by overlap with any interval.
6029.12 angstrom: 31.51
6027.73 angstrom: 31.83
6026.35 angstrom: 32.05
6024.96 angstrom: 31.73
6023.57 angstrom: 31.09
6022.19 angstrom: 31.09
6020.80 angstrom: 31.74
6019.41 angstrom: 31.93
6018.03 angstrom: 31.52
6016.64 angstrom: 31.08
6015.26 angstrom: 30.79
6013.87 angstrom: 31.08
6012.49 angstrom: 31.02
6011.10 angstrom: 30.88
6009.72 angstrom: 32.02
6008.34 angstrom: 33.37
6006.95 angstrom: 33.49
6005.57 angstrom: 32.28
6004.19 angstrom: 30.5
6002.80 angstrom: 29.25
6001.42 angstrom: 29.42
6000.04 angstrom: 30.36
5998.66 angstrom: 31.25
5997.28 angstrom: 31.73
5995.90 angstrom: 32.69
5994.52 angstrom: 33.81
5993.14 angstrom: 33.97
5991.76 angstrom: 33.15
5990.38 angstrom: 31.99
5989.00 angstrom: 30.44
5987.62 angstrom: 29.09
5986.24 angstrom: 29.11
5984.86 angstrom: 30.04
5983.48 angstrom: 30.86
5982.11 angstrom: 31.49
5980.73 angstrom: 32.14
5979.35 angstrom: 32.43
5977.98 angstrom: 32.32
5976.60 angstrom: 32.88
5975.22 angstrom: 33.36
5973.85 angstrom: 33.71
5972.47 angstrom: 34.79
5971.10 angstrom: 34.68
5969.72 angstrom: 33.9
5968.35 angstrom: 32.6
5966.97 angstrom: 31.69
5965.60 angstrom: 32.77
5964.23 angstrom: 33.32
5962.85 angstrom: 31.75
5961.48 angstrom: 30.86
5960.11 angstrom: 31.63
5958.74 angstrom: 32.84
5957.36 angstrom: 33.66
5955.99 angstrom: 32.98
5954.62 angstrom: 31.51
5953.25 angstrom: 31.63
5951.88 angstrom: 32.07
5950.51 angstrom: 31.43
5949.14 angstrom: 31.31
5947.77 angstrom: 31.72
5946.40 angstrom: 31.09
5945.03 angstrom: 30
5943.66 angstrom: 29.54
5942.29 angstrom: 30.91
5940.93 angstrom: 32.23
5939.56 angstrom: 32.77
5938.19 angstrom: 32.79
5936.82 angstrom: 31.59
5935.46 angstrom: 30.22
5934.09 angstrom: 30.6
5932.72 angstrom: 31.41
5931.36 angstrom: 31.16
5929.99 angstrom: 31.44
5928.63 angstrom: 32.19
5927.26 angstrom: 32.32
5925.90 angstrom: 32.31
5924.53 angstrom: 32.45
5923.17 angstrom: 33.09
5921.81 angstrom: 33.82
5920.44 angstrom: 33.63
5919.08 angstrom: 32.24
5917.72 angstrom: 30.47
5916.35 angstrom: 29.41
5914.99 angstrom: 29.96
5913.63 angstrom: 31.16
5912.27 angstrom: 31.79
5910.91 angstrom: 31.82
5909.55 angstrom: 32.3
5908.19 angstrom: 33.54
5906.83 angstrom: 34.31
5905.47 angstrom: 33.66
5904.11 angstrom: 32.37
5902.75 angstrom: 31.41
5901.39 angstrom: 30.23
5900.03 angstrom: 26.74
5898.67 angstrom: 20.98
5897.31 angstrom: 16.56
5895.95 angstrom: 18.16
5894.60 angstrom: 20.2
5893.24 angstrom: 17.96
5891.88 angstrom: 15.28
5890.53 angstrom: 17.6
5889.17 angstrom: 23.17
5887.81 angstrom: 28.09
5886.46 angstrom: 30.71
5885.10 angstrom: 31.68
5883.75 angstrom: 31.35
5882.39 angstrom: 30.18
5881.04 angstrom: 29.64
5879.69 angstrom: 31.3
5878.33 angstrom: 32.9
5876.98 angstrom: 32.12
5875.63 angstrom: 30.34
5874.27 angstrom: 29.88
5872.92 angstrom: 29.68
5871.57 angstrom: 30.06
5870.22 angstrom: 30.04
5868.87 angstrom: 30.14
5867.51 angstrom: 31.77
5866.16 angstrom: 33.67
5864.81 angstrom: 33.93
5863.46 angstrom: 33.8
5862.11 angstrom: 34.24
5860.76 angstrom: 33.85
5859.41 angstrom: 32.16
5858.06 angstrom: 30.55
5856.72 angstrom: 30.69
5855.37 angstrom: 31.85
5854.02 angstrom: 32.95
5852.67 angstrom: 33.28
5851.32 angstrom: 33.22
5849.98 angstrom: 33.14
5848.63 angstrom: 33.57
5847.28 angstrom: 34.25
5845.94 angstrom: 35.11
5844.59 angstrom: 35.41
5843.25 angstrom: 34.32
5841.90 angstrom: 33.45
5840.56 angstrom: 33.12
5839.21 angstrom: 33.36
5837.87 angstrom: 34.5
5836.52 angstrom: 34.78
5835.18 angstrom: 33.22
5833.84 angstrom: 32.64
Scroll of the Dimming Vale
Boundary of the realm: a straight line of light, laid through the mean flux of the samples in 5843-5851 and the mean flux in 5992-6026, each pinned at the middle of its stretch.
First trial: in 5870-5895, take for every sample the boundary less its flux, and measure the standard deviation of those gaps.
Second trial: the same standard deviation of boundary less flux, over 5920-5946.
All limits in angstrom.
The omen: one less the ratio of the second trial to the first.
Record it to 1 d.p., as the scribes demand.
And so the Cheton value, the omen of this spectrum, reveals 0.8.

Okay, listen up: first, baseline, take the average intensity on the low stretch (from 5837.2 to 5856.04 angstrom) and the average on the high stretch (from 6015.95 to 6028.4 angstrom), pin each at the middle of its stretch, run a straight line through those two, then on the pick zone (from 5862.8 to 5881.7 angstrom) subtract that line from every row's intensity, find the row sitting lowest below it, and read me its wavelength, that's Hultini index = 5872.92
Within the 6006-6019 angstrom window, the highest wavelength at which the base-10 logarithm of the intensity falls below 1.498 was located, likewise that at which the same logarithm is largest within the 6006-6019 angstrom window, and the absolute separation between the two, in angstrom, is 9.7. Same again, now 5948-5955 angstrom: 1.4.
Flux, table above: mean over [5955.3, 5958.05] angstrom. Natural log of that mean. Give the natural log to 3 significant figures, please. 3.51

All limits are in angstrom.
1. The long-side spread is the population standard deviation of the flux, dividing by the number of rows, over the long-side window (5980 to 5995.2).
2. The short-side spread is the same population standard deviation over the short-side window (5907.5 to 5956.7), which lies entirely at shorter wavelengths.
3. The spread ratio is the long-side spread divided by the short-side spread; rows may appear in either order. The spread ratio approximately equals 1.5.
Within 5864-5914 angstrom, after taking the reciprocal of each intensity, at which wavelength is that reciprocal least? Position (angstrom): 5906.83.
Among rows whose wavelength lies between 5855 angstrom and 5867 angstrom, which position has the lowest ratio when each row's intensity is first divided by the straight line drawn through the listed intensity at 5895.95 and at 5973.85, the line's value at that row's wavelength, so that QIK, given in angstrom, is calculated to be 5866.16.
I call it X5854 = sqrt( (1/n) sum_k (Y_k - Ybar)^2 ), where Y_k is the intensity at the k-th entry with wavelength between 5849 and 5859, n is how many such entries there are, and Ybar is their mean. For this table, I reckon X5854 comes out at 1.1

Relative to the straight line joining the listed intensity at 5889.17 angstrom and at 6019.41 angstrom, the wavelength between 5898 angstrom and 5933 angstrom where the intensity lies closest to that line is 5898.67 angstrom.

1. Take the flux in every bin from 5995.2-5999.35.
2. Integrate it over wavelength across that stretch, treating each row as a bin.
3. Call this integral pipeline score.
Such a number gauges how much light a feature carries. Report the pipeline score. 132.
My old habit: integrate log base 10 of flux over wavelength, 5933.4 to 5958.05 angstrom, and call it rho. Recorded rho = 36.9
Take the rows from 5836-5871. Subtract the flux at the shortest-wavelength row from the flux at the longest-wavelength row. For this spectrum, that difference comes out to -4.7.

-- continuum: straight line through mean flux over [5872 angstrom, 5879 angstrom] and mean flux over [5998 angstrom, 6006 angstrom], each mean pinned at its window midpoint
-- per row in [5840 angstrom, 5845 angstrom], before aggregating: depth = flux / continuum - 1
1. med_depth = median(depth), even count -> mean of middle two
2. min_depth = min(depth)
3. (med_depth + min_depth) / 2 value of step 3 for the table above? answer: 0.08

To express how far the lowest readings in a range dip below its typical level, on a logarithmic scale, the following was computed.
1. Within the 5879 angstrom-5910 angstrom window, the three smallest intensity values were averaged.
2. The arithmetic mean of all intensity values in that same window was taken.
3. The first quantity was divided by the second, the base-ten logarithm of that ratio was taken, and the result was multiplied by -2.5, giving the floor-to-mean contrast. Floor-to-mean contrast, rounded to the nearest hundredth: 0.53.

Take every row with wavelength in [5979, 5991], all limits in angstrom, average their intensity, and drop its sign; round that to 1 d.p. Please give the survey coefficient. 30.8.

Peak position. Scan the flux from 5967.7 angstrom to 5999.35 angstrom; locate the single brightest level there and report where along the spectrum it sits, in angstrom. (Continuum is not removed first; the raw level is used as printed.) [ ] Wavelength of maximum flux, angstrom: 5972.47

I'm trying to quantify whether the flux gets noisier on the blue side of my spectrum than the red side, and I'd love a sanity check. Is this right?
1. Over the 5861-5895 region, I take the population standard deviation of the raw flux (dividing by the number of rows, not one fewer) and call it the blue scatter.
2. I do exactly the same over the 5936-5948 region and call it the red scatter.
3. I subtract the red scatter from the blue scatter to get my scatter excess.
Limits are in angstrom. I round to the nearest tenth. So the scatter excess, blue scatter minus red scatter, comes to 4.3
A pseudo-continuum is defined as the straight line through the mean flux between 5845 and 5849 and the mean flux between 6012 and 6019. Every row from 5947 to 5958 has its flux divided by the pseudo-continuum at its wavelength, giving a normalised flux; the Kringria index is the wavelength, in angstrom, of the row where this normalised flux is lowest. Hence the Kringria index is 5949.14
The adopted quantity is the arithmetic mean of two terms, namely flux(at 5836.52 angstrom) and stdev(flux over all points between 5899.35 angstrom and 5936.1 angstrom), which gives 18.2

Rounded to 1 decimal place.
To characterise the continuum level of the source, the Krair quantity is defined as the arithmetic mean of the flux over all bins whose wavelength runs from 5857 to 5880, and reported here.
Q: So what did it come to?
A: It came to 31.8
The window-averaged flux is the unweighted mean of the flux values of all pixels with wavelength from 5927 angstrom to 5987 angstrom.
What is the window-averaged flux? 31.9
